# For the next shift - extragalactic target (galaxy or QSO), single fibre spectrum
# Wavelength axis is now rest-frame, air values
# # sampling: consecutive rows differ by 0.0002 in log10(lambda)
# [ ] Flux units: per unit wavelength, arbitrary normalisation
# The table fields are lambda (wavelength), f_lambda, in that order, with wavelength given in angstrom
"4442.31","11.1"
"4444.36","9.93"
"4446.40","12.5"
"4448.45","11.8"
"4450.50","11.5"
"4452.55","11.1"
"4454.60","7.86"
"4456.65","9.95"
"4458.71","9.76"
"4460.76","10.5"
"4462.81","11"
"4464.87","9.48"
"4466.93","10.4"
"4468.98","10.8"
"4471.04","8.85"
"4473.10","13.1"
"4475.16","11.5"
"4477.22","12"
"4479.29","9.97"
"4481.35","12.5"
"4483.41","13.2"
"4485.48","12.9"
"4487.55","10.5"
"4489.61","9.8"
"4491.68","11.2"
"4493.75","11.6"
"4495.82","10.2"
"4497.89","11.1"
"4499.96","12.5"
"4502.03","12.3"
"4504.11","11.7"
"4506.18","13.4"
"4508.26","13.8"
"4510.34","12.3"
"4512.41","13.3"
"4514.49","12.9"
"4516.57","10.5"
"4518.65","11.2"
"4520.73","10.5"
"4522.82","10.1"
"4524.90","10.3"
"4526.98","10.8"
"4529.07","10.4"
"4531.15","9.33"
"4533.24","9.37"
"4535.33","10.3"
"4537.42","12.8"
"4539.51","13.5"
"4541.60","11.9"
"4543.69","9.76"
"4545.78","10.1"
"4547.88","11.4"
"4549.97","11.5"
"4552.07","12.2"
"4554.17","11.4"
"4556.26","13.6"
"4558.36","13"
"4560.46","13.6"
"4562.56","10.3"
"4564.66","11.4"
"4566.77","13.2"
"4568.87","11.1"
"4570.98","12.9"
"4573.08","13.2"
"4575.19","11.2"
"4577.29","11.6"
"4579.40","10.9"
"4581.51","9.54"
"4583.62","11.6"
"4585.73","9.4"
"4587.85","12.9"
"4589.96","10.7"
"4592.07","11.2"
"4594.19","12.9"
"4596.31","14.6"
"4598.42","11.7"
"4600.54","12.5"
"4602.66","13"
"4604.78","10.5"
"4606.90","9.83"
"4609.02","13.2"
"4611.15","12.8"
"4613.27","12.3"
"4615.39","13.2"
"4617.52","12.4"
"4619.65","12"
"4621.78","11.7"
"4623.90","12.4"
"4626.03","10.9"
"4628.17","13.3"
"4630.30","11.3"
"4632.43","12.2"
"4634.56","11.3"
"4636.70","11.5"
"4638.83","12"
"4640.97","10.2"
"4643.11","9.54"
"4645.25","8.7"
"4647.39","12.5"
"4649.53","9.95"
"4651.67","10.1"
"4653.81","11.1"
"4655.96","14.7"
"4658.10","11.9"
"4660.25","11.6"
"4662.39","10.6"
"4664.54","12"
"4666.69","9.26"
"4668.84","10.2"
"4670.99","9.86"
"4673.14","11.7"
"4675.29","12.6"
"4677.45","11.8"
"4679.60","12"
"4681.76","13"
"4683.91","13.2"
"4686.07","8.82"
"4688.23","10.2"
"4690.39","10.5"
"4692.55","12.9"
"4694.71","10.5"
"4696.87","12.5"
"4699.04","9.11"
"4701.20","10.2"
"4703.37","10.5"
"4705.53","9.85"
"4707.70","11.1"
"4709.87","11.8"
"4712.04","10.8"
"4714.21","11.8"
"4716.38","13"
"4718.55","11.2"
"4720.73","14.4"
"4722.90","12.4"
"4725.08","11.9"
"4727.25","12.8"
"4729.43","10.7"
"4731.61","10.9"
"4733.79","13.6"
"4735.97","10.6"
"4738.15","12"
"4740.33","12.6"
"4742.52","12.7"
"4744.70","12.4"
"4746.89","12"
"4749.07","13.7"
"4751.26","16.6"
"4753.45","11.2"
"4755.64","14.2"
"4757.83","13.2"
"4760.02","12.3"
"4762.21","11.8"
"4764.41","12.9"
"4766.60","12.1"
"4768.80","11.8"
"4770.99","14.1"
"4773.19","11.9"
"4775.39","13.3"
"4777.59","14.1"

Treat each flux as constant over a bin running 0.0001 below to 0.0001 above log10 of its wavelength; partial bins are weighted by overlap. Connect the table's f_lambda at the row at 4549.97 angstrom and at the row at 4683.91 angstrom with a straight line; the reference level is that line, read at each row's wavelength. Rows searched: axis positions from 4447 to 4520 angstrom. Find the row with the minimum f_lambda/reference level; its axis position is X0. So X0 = 4454.60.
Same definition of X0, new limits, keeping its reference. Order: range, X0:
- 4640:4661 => 4645.25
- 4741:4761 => 4753.45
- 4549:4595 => 4585.73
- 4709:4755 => 4735.97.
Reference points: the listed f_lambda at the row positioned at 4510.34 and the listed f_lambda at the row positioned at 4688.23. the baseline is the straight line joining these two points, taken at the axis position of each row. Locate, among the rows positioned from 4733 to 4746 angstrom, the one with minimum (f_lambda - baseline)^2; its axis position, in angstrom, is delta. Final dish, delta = 4735.97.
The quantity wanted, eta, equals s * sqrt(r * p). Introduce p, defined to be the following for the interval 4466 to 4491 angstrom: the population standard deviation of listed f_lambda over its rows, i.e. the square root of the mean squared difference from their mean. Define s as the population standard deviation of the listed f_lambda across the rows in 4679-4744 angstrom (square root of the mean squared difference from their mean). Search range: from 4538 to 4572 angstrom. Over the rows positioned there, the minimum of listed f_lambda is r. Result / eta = 4.91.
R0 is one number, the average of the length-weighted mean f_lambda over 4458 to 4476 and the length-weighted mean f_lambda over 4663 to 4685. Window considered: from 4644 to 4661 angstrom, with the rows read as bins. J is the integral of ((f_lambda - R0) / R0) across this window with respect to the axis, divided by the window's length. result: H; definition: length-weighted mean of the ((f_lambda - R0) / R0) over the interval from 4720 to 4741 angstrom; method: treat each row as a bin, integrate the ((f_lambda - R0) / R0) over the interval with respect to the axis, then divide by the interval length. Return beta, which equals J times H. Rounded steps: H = 0.10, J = 0.02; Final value 0.0019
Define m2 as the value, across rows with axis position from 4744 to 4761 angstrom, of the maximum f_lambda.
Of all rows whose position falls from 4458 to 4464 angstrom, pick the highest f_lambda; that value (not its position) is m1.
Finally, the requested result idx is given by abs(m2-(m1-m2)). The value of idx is 22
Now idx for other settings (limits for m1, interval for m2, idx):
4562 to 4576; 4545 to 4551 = 10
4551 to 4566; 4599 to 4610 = 13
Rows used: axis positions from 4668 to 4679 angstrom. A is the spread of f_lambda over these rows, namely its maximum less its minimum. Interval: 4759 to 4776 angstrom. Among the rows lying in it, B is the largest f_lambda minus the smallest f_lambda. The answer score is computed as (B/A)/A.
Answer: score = 0.3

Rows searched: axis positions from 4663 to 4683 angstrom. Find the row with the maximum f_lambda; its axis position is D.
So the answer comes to 4681.76 angstrom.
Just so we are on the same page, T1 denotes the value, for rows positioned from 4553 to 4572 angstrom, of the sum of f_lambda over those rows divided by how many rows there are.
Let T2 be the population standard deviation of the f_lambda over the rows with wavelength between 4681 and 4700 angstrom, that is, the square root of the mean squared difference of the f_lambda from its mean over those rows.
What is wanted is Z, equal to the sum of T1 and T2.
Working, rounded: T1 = 12.3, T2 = 1.6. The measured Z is 13.9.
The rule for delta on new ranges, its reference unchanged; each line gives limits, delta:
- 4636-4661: 4653.81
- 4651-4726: 4688.23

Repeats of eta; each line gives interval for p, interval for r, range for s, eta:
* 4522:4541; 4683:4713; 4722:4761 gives 4.83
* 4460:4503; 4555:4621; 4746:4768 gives 4.99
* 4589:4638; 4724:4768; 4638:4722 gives 4.83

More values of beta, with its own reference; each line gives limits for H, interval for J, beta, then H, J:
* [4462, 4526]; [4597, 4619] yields 0.0034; 0.03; 0.10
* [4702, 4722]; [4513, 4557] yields 0.0003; 0.05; 0.01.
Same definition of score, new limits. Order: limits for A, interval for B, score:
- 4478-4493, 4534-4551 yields 0.3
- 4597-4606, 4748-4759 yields 0.9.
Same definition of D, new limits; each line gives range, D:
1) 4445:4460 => 4446.40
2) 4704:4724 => 4720.73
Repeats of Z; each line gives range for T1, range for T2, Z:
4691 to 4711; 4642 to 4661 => 12.7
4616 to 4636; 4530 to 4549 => 13.4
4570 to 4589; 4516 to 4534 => 12.0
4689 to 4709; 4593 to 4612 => 12.2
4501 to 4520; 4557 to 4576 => 13.5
